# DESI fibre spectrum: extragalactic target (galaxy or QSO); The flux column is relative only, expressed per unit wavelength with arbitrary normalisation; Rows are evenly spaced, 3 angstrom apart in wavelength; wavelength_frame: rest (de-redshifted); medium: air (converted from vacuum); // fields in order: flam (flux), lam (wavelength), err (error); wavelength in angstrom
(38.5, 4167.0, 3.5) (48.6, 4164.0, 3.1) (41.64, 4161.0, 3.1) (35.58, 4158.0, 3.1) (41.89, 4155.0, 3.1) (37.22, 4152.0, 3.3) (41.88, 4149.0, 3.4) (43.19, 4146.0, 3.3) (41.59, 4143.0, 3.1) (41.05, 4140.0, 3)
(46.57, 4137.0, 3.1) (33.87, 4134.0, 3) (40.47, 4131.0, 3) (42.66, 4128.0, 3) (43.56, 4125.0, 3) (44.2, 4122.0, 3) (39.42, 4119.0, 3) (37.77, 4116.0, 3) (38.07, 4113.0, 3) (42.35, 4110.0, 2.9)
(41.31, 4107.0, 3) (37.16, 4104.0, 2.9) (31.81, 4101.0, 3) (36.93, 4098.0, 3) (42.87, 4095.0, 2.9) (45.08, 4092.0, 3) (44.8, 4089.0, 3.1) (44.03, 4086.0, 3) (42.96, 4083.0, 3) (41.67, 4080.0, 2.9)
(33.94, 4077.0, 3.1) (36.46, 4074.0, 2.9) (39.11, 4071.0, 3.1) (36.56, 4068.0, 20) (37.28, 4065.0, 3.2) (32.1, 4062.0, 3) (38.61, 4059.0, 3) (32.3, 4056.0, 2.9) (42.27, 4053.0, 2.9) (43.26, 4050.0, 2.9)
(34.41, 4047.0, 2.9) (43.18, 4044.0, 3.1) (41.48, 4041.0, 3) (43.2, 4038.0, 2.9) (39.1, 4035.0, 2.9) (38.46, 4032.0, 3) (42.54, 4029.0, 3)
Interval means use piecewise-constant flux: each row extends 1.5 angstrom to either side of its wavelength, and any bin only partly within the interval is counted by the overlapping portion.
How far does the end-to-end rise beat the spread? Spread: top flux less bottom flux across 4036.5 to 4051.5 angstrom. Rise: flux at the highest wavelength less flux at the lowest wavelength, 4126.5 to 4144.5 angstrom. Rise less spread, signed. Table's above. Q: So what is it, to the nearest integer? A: -10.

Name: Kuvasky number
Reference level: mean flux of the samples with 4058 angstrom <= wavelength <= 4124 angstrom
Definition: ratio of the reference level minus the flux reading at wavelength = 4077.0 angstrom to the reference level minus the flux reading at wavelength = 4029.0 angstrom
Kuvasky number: -1.7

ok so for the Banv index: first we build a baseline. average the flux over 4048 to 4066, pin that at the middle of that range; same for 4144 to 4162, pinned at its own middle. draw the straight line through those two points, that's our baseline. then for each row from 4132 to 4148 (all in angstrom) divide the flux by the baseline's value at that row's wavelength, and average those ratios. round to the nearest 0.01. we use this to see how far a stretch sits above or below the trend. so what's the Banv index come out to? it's 1.03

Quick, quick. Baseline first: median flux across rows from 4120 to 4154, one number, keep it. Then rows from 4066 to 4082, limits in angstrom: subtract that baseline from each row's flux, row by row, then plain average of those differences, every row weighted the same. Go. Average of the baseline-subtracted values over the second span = -4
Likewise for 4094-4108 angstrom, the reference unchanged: -4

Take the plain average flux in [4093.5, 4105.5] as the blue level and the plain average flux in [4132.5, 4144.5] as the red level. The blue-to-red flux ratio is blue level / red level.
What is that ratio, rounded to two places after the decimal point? 0.91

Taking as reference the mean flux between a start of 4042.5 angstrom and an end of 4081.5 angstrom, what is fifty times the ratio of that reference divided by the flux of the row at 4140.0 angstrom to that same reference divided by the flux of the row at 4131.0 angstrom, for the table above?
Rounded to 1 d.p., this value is 49.3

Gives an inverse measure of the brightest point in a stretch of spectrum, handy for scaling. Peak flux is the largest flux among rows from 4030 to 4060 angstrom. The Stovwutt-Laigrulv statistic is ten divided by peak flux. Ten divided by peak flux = 0.231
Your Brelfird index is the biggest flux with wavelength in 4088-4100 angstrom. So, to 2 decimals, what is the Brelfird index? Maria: 45.08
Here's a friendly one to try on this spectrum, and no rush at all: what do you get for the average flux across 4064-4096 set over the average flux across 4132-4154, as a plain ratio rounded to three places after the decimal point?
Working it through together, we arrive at 0.992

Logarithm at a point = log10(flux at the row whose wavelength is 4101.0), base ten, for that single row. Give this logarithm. 1.50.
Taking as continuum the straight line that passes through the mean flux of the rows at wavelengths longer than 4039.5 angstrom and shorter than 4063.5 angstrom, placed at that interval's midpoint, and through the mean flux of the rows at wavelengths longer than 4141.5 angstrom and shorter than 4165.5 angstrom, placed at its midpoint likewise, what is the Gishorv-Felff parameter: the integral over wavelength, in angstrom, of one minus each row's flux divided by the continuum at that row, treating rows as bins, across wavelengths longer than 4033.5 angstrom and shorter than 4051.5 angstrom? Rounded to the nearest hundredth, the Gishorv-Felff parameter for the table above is -1.22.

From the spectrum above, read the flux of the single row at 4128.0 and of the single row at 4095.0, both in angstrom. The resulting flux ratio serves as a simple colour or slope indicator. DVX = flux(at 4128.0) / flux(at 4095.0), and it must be 1.00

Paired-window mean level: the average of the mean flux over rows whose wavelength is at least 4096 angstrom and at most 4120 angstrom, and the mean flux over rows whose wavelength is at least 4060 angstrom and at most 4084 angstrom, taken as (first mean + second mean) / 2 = 37.8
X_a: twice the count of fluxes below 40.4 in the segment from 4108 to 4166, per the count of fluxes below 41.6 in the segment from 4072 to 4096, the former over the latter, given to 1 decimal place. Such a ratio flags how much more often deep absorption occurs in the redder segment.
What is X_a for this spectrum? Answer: 6.0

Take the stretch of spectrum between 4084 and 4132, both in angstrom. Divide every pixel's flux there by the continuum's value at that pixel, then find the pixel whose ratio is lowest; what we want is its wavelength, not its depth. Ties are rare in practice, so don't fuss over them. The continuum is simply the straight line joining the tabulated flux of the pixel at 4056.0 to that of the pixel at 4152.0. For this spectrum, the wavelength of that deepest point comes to 4101.0 angstrom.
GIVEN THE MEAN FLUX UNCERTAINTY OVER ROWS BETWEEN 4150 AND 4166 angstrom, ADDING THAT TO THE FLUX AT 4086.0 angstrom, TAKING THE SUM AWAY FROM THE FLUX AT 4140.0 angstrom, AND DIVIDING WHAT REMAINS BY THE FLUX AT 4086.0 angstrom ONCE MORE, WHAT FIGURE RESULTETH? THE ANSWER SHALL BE -0.14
